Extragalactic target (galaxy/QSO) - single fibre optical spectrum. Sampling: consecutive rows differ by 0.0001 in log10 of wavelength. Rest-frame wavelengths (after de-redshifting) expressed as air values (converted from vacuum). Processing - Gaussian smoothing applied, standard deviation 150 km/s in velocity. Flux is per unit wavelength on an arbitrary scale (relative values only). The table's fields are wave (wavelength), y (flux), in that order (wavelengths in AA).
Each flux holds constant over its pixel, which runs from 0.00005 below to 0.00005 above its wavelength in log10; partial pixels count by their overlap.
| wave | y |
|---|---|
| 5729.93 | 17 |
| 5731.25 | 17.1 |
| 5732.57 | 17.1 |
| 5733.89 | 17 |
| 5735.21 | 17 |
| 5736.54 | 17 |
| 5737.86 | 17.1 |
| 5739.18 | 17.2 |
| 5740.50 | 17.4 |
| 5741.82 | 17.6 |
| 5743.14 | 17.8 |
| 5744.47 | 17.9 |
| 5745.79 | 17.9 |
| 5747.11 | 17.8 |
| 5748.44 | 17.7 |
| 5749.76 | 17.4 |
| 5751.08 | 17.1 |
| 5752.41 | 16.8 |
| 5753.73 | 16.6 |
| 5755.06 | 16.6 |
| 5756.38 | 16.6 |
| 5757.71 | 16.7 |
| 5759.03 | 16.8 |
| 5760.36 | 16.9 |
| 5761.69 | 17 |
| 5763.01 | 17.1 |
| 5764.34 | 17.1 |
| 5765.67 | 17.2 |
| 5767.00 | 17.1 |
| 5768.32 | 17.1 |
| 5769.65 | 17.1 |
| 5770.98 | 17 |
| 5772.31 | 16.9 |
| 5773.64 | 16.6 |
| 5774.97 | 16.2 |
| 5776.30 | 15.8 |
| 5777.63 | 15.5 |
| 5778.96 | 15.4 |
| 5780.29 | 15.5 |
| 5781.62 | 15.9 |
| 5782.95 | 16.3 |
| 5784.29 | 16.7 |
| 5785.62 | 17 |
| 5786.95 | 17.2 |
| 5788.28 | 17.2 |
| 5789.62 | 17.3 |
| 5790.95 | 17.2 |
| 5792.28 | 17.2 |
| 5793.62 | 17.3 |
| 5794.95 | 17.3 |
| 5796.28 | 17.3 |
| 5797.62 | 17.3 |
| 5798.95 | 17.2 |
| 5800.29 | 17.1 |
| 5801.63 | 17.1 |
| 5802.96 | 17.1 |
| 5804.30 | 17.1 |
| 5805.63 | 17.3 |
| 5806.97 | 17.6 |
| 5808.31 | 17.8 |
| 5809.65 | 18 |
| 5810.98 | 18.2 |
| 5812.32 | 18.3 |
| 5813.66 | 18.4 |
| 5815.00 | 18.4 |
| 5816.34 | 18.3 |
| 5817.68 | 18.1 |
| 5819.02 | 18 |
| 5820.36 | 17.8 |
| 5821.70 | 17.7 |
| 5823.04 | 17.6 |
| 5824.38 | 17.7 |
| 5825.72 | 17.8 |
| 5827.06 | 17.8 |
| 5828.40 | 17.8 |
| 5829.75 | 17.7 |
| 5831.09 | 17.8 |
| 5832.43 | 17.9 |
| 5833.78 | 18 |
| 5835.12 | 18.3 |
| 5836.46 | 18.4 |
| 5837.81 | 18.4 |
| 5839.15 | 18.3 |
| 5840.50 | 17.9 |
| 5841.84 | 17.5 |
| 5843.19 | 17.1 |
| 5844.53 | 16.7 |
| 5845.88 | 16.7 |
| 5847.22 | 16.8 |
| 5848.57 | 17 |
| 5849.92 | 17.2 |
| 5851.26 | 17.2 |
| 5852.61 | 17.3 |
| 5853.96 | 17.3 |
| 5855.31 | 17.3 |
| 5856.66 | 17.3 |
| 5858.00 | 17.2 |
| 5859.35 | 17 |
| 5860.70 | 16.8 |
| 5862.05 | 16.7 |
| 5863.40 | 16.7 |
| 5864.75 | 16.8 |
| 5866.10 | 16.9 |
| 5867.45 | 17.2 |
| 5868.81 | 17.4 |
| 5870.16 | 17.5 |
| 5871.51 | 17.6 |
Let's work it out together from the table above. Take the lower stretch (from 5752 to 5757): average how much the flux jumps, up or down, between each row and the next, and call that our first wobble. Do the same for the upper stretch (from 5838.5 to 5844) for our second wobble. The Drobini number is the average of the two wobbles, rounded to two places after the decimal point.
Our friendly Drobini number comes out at 0.23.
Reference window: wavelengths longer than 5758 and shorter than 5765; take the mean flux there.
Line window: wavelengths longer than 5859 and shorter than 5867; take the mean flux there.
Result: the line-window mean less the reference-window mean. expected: -0.2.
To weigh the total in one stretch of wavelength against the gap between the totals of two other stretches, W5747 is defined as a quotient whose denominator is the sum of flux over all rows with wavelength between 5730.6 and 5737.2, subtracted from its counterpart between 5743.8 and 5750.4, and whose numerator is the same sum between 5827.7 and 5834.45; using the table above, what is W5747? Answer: 25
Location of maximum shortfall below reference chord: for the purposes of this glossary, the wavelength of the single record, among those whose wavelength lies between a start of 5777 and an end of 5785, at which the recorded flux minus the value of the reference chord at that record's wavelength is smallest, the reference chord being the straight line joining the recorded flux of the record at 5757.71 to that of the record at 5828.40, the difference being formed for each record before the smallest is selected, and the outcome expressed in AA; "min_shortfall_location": 5778.96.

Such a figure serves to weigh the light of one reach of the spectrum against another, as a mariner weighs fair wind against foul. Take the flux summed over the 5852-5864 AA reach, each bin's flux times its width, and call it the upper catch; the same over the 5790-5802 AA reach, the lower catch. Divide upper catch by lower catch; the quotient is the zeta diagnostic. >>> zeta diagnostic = 1.0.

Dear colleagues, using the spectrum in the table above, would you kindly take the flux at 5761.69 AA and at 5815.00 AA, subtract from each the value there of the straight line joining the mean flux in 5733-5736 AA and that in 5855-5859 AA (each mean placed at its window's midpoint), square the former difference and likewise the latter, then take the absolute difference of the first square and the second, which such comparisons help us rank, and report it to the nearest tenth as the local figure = 1.5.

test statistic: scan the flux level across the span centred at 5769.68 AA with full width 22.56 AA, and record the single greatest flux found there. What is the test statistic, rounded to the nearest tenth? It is 17.2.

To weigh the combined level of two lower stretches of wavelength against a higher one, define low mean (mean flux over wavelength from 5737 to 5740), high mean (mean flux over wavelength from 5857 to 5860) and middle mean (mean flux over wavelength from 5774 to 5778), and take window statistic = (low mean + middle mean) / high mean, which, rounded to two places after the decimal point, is 1.93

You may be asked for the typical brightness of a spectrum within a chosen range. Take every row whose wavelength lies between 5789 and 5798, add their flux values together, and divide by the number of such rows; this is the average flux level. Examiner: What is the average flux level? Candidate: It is 17.3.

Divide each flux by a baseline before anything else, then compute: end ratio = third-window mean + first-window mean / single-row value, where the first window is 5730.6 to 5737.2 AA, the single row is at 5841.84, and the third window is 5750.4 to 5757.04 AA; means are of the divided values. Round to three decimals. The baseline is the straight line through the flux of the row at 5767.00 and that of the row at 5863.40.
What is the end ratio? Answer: 1.924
